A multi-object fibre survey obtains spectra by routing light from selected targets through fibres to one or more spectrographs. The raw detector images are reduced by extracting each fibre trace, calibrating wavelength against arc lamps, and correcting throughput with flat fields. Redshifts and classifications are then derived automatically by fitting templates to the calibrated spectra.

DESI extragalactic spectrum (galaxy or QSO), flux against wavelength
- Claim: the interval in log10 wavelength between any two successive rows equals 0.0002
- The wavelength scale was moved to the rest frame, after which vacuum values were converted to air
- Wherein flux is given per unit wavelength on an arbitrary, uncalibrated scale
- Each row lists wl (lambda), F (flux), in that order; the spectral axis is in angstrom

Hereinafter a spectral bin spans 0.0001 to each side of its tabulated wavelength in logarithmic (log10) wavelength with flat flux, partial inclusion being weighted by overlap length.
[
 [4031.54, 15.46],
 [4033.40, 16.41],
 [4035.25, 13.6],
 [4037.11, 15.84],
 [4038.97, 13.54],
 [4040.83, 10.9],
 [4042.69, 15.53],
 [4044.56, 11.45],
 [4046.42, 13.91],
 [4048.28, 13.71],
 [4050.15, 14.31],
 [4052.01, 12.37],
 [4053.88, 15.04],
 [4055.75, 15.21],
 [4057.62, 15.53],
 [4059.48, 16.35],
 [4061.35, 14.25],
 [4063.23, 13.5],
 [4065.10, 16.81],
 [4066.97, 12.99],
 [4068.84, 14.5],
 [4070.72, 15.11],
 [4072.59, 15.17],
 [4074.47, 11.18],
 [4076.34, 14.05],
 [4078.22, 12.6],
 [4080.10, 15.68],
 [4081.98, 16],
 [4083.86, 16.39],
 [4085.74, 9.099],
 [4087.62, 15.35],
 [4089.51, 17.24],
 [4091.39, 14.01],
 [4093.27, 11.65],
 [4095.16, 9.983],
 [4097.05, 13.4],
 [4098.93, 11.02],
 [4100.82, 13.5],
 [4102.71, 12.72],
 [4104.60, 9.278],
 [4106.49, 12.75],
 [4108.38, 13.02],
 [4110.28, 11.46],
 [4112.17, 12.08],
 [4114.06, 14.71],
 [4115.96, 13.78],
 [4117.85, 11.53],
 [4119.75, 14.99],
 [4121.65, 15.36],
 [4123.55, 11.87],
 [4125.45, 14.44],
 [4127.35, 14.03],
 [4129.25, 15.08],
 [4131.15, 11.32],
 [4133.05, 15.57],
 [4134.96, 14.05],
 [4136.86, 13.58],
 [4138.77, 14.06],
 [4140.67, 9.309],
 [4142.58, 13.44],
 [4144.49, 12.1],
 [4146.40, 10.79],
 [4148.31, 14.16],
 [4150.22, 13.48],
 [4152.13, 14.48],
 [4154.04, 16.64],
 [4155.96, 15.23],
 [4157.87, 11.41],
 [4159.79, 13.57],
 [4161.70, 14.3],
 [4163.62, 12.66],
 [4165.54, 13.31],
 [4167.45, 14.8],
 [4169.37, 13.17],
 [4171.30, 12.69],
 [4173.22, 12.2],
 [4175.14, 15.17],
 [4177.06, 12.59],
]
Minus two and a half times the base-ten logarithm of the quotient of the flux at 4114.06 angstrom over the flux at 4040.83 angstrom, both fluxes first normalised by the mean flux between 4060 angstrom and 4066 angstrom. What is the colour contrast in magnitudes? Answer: -0.33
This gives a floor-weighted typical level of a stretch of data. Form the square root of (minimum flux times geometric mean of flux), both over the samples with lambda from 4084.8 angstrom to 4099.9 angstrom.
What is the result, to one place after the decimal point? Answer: 10.6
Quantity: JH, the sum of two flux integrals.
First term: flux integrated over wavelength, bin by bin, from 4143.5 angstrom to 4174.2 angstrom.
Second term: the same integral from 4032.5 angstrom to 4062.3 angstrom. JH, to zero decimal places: 837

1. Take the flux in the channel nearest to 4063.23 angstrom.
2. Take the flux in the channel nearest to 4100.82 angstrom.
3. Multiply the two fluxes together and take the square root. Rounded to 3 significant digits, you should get 13.5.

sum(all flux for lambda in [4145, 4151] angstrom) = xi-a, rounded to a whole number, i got 38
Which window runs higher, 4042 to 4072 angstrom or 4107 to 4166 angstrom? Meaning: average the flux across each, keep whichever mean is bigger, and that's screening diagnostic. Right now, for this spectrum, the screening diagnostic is 14.4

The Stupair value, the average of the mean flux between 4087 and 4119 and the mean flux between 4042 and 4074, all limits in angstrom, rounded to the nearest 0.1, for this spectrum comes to 13.6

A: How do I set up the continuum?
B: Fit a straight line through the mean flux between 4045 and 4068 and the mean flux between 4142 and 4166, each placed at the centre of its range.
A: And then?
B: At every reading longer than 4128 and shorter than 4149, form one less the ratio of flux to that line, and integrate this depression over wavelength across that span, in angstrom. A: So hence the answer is 1.0 angstrom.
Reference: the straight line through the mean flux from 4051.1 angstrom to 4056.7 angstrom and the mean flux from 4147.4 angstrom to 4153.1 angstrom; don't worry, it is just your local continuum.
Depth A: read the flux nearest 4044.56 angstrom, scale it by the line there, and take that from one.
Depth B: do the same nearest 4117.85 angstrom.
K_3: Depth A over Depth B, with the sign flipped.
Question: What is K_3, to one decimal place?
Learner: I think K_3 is -1.1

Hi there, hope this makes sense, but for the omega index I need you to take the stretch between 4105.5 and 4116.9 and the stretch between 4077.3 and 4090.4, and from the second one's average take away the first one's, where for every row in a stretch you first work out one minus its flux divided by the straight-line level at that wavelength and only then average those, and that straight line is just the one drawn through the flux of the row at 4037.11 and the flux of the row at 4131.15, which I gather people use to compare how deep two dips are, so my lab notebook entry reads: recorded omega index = -0.020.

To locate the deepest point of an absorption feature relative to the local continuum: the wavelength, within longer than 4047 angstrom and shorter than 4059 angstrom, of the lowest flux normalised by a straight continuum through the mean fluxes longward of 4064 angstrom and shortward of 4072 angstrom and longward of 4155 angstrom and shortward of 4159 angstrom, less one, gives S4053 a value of 4052.01 angstrom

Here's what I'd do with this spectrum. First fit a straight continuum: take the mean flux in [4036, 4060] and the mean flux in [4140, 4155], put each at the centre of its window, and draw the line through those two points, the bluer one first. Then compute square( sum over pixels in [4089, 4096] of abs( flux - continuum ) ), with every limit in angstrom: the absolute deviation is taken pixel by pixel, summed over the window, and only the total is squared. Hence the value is 91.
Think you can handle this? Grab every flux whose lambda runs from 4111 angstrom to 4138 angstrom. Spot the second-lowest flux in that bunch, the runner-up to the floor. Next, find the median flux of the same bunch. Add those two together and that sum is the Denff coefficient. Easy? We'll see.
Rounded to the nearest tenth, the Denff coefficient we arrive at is 25.6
